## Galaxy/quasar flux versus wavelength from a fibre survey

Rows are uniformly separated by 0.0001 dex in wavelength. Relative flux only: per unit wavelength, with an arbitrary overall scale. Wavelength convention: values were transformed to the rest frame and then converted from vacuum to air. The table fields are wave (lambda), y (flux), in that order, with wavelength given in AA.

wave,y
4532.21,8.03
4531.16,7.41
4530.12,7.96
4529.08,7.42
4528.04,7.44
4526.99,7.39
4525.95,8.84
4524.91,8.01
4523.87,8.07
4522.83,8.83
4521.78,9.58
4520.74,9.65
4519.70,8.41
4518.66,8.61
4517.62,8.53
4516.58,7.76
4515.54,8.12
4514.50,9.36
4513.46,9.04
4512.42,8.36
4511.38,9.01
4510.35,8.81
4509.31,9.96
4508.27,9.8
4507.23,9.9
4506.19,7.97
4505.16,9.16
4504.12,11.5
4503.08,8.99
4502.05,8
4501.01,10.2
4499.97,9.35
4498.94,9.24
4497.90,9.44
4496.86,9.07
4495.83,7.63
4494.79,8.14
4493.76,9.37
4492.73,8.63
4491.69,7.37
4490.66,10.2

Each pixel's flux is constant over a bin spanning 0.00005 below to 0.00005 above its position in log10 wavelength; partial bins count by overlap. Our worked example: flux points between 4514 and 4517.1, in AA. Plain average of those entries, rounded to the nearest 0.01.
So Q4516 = 8.41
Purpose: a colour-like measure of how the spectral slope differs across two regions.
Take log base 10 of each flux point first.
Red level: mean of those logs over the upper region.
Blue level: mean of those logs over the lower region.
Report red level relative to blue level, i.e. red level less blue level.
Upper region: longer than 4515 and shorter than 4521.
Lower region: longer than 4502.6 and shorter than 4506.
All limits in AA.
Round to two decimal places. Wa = -0.06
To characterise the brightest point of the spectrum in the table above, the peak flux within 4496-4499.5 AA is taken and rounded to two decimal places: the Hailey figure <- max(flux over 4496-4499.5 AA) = 9.44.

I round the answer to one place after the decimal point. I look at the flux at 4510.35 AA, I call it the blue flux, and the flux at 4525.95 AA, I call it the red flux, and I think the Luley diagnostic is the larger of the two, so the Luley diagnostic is 8.8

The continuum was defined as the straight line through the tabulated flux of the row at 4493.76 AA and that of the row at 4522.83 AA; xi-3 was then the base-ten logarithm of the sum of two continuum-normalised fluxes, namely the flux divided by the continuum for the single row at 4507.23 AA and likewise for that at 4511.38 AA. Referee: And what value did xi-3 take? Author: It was 0.318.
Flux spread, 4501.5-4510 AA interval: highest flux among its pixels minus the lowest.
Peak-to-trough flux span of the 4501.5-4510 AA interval 3.53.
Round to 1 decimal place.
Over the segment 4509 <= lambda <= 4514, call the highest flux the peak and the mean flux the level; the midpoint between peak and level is 9.5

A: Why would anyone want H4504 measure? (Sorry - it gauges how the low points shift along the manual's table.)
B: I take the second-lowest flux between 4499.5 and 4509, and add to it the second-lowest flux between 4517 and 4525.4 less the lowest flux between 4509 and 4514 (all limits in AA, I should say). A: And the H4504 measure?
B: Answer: 7.71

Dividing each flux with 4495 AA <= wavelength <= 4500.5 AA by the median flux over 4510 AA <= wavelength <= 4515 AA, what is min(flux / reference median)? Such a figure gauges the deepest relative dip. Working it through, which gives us 0.85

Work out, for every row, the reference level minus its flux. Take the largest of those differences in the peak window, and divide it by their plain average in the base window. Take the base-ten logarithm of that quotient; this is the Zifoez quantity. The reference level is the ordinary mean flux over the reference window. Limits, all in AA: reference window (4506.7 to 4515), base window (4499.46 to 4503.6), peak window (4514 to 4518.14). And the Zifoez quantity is 1.0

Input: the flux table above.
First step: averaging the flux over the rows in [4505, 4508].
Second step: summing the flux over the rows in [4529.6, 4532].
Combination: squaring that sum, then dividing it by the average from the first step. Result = 26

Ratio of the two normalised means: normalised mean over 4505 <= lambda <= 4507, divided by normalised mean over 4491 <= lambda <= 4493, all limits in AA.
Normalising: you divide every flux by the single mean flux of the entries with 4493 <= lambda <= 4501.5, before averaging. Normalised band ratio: 1.07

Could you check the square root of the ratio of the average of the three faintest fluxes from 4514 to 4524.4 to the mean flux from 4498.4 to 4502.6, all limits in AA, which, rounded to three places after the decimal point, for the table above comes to 0.932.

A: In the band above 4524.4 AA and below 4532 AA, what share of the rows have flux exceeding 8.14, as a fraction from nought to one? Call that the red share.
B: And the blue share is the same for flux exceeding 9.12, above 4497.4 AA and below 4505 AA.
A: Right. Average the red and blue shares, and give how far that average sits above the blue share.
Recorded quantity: -0.3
